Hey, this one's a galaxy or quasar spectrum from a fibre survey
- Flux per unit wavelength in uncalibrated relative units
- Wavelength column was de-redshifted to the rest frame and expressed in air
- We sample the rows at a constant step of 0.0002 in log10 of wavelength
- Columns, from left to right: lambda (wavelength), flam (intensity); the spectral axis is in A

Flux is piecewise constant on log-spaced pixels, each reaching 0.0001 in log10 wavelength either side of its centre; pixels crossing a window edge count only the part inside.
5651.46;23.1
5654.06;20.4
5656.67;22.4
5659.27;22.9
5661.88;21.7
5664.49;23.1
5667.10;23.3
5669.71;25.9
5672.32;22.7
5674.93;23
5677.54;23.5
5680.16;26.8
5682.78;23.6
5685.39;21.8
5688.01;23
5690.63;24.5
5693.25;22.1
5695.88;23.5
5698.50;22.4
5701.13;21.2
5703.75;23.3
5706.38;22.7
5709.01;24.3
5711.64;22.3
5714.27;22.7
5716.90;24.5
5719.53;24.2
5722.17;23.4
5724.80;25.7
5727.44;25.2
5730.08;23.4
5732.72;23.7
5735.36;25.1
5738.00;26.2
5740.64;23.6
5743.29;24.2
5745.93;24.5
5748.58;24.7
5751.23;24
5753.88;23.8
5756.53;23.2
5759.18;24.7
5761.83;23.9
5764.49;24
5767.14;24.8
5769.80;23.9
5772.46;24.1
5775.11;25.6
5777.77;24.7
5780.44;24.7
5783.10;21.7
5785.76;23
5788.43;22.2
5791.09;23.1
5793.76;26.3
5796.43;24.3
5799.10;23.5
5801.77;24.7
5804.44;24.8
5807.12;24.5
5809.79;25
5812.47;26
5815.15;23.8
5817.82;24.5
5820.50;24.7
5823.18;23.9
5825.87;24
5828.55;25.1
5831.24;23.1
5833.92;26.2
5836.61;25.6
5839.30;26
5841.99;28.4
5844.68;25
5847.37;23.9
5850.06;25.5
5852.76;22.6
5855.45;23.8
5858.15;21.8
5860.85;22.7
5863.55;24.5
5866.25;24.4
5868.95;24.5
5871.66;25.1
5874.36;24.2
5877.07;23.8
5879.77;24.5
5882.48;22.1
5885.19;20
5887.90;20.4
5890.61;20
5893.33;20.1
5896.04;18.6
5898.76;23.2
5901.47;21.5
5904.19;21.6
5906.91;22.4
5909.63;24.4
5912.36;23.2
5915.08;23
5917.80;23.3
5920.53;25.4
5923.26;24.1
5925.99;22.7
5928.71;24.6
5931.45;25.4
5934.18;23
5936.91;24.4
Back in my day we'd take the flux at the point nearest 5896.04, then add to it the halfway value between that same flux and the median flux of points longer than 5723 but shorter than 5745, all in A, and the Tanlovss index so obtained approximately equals 40.2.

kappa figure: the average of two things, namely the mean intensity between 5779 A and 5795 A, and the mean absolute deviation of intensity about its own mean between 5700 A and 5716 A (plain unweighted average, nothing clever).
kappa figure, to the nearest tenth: 12.1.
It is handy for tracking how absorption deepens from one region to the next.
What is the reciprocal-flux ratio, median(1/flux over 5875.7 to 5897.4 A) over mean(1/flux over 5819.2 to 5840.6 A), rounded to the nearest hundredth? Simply 1.22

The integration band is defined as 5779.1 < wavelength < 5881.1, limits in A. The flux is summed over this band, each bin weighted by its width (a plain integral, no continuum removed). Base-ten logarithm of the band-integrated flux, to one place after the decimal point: 3.4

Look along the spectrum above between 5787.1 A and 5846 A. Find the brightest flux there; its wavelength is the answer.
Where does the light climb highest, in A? 5841.99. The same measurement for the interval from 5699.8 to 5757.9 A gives 5738.00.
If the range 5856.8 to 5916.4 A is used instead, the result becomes 5871.66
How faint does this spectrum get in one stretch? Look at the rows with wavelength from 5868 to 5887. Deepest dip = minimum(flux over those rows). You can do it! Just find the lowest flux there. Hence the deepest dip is 20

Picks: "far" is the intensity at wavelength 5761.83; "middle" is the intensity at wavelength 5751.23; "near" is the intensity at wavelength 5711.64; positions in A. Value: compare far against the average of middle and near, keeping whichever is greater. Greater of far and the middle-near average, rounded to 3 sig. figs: 23.9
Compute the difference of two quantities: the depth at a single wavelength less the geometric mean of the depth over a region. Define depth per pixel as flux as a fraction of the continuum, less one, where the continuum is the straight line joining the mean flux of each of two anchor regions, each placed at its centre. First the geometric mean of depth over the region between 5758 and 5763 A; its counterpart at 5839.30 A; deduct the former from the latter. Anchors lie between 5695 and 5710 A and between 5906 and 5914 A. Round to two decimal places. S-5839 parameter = 0.07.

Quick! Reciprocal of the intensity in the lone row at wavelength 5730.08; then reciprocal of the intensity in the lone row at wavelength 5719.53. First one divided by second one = 1.034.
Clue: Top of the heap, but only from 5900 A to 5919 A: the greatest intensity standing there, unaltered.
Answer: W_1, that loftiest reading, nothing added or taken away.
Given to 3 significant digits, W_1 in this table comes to 24.4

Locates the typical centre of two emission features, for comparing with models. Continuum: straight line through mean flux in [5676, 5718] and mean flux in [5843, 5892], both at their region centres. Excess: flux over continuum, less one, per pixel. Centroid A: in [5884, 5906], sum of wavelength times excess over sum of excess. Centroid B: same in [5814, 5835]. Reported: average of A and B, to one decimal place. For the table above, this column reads 5859.6 A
